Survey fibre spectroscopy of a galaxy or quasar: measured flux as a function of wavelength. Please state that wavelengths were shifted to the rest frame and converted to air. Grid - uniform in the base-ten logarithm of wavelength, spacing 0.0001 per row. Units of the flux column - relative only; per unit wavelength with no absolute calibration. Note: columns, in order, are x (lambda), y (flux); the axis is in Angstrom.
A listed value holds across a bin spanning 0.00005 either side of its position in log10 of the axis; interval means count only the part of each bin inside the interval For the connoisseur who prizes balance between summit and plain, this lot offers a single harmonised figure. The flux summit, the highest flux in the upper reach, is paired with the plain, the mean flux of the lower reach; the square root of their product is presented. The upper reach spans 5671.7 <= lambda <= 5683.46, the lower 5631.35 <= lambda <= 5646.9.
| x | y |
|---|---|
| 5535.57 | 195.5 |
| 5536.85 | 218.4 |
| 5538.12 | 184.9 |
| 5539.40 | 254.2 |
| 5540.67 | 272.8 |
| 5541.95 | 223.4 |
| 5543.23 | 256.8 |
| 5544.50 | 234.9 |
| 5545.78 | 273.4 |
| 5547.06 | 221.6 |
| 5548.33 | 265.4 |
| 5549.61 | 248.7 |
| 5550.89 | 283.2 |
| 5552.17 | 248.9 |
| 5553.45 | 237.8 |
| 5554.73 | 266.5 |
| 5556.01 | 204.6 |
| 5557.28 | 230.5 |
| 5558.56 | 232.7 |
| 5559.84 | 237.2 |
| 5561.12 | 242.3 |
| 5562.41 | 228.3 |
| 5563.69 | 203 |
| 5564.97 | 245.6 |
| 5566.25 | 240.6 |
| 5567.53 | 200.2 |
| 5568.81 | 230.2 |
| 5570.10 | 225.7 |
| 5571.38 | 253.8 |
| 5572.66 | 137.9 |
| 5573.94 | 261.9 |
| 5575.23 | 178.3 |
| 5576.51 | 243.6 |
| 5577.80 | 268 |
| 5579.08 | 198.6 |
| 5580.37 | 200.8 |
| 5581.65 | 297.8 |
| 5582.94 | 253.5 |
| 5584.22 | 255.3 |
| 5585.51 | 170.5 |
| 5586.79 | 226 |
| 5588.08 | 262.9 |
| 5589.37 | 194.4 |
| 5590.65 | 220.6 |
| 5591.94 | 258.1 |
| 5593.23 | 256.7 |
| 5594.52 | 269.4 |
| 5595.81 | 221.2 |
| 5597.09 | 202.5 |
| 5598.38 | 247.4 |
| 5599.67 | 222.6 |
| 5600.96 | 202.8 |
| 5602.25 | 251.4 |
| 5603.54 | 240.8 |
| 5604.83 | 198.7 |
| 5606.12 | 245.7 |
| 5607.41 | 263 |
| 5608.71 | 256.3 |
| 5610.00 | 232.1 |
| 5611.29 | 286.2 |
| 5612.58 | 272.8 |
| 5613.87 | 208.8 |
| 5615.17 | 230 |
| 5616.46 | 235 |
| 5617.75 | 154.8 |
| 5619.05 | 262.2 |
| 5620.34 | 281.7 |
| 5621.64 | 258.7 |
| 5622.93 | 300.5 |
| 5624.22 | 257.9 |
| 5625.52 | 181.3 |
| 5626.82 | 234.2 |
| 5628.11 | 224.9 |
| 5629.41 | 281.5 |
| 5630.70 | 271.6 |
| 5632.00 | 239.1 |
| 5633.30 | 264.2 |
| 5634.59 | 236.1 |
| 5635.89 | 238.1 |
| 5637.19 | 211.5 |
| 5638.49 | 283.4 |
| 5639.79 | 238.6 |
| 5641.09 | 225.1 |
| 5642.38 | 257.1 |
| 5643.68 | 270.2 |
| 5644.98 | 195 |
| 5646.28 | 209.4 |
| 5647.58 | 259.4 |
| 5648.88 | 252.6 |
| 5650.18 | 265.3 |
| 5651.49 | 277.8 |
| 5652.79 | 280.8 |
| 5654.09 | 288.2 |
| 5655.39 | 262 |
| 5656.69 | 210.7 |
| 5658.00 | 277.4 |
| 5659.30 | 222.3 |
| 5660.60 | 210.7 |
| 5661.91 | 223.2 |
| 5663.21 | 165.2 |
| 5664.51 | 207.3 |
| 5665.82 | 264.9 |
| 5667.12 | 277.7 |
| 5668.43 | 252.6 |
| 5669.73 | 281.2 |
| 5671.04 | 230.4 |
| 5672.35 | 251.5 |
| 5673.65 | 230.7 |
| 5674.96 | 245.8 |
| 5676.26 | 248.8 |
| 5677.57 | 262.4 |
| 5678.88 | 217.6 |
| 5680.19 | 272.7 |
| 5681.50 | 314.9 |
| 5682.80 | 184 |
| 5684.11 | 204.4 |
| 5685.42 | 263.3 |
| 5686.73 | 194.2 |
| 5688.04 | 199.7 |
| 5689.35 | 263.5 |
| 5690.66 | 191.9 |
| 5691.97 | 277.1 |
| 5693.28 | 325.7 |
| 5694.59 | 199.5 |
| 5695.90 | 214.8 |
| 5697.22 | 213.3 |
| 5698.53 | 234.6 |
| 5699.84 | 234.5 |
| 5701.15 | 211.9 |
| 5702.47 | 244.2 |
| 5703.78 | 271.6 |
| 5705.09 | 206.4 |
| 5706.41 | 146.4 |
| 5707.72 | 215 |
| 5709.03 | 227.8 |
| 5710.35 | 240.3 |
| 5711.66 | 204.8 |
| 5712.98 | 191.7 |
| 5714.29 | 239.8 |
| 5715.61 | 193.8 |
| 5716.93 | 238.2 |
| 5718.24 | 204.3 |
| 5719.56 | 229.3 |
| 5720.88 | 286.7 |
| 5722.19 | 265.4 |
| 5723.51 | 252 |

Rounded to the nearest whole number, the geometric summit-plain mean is 274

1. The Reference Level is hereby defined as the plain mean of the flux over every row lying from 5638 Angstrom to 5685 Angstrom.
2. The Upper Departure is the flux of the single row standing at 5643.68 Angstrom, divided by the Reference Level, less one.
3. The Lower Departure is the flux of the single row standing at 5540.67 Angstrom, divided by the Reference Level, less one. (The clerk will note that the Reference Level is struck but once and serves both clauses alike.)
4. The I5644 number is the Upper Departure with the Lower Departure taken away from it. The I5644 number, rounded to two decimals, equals -0.01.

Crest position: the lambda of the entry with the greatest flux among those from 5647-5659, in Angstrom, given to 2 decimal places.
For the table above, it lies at 5654.09 Angstrom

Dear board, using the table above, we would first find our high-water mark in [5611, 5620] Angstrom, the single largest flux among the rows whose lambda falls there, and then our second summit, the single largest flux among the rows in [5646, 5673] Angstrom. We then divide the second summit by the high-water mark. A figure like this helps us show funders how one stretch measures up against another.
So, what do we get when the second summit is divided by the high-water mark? 1.01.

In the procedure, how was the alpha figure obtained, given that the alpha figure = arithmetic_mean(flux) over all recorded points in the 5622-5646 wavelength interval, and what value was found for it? 245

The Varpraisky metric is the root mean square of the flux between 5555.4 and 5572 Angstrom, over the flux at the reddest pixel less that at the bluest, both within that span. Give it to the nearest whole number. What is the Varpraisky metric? 5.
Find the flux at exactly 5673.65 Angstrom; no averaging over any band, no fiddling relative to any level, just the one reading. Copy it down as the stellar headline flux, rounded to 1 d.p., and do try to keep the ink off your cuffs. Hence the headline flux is 230.7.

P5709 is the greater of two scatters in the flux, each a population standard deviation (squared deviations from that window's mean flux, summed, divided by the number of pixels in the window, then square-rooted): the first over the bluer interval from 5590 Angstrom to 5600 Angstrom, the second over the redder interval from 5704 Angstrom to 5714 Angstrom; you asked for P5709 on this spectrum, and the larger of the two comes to 28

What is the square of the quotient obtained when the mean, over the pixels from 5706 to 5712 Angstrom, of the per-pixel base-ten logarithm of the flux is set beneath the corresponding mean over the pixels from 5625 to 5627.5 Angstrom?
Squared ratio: 1.00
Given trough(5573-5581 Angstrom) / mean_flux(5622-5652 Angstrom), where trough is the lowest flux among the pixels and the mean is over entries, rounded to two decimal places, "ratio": 0.72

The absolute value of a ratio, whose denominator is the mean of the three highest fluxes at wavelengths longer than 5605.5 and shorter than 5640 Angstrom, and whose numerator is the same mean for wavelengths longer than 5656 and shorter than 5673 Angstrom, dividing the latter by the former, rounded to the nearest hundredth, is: 0.96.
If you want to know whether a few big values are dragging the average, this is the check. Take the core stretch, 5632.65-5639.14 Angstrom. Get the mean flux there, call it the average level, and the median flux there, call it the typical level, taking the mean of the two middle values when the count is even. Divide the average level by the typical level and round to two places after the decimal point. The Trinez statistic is 1.04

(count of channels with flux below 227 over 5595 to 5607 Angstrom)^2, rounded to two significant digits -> 25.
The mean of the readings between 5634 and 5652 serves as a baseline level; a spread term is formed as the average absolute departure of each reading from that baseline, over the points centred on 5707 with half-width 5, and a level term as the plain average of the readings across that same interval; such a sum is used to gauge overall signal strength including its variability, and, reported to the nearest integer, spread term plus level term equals 251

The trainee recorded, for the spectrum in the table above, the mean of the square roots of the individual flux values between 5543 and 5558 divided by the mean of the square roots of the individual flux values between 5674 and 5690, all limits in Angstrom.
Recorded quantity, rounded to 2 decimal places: 1.02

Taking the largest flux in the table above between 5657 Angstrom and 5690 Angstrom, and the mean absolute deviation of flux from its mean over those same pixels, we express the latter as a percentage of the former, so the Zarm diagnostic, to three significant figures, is 9.51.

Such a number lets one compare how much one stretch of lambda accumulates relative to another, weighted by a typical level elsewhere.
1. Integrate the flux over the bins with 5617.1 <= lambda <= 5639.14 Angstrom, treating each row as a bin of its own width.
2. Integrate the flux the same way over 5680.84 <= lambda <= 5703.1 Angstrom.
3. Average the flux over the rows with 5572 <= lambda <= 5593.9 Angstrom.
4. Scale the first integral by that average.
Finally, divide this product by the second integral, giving 238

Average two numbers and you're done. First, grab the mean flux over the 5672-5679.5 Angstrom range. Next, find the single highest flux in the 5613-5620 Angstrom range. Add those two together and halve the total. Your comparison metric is 252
